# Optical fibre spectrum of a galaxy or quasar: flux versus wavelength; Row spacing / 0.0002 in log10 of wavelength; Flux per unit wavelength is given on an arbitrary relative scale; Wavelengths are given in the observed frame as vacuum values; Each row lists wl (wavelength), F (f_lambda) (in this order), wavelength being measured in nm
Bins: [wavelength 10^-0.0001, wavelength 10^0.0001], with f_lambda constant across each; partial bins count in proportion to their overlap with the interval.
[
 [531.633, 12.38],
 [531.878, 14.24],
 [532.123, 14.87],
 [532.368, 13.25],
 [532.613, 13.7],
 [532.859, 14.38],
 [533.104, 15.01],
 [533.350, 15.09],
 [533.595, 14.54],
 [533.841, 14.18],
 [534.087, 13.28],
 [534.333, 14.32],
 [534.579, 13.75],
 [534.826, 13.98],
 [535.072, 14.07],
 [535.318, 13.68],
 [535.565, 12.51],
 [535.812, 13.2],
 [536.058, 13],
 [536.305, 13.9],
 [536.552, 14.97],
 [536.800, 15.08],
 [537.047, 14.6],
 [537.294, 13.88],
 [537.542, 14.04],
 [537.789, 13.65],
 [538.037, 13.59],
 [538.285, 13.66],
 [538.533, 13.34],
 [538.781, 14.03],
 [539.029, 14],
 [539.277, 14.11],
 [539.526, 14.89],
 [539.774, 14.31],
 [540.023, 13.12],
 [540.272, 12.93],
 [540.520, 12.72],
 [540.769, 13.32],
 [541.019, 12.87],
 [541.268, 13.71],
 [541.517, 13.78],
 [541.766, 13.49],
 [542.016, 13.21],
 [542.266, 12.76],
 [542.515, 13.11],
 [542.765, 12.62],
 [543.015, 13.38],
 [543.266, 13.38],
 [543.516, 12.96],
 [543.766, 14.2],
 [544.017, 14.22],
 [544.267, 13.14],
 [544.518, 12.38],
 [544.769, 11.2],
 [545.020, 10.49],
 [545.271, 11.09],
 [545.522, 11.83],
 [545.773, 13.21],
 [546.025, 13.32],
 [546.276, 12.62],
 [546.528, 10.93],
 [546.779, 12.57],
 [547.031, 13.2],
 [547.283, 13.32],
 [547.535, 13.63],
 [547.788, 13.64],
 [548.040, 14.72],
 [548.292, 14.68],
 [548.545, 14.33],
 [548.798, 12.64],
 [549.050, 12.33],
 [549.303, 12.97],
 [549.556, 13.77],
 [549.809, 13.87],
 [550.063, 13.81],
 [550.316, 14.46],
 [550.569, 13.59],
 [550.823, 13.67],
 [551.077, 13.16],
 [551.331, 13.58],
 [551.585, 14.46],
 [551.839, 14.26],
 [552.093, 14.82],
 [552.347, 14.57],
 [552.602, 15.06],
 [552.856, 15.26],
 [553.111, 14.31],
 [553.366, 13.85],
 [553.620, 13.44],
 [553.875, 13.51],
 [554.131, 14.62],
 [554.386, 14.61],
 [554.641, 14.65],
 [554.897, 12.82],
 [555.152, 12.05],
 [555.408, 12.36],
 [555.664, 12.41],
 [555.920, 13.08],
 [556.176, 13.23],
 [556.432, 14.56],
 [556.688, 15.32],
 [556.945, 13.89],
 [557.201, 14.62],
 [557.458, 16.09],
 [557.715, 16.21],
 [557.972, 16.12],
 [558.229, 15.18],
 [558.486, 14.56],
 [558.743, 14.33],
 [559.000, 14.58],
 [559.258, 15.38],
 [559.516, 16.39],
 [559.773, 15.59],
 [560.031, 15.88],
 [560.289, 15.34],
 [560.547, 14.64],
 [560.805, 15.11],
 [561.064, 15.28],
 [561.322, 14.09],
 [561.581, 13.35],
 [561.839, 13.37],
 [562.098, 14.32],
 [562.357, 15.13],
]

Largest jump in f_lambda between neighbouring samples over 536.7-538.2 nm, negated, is -0.72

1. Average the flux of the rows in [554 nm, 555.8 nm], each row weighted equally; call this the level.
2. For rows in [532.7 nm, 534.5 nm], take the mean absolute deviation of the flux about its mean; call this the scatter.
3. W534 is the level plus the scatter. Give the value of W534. 13.8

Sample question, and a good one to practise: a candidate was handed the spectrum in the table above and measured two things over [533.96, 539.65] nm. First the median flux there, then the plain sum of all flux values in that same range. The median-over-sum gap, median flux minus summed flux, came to -306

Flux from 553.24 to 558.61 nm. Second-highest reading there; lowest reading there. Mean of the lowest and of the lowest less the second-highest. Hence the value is 4.0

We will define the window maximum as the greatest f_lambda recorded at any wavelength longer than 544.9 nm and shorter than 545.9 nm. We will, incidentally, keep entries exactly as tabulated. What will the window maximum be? 13.21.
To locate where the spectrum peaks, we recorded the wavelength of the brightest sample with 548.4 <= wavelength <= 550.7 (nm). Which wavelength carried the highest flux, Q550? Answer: 550.316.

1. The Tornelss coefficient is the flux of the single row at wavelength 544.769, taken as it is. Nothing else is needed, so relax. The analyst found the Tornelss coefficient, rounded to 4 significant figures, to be 11.20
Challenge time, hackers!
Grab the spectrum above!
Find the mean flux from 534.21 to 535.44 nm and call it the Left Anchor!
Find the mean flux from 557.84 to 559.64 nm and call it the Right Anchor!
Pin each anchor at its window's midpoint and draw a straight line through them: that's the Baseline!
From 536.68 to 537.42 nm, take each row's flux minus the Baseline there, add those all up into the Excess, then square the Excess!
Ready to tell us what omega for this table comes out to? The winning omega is 1.8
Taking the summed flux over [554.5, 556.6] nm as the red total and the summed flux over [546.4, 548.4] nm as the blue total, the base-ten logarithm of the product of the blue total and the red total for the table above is 4.05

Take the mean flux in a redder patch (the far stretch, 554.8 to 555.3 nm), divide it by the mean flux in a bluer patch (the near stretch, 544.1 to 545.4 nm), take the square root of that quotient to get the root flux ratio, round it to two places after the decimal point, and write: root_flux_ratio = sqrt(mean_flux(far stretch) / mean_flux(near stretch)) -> 1.03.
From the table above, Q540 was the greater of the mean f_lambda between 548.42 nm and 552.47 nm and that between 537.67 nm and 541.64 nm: 13.8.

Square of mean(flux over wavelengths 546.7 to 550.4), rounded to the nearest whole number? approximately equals 185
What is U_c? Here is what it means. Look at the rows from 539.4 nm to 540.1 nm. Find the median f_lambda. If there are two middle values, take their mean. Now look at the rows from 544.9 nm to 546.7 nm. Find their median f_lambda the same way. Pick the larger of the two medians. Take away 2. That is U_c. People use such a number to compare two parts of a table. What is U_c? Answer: 12.3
